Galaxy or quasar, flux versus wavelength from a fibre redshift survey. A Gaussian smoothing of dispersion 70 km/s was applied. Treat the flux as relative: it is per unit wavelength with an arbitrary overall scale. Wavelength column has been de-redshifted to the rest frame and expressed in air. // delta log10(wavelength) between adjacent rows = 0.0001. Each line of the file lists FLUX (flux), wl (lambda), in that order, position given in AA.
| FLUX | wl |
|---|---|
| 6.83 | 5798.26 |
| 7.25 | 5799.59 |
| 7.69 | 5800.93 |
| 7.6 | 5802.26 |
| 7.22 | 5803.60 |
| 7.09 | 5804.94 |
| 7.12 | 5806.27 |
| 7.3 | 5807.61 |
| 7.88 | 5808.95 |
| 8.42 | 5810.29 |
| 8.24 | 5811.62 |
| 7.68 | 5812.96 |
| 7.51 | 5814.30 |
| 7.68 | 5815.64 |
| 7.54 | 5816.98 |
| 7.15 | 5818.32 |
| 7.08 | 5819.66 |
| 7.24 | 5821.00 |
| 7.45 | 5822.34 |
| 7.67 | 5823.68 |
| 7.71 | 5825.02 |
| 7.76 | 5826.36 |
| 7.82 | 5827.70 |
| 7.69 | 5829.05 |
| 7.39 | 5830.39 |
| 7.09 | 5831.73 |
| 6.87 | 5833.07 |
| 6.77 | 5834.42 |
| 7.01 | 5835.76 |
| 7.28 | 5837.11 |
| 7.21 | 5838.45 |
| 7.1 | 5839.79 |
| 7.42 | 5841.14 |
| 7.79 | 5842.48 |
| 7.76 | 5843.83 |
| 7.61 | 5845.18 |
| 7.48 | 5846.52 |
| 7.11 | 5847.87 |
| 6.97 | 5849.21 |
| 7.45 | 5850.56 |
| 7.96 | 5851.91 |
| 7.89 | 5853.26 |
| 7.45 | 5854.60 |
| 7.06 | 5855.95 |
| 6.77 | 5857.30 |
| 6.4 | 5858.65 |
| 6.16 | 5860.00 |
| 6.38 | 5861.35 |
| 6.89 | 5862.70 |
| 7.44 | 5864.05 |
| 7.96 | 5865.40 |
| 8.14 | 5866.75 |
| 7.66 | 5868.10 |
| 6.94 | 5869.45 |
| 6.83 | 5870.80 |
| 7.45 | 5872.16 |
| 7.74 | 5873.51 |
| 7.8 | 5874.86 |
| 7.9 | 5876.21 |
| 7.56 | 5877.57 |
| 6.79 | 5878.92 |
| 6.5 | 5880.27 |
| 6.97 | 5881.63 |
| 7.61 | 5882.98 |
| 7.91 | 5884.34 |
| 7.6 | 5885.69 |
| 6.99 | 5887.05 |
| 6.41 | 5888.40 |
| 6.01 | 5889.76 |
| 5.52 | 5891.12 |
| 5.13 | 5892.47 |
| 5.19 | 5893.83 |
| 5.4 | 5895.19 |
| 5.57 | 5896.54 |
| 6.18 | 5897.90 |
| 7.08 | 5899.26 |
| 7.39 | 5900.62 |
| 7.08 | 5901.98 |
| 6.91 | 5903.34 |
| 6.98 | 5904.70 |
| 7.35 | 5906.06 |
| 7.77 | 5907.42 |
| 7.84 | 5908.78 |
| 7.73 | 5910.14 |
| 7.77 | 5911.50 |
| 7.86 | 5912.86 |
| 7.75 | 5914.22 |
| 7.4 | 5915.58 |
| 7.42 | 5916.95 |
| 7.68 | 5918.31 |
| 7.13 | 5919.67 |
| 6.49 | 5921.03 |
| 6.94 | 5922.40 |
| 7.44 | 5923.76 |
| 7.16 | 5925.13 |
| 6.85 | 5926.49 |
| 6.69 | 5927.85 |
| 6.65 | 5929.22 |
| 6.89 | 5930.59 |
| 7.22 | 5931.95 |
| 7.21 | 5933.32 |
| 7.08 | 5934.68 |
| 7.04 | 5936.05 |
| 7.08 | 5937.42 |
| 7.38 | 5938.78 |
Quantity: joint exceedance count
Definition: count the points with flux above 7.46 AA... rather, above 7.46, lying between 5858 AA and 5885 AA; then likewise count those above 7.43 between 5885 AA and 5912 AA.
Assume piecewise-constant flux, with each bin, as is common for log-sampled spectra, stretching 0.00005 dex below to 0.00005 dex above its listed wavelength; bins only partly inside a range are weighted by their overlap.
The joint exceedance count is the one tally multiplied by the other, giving 45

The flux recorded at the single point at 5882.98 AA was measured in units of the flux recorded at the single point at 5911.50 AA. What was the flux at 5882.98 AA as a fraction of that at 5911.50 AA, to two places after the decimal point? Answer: 0.98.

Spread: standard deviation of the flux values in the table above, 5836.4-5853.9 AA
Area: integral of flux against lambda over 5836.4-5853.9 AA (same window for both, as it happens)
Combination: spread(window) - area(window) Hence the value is -130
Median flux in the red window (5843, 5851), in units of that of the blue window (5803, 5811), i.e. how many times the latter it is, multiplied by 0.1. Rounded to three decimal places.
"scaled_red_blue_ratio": 0.103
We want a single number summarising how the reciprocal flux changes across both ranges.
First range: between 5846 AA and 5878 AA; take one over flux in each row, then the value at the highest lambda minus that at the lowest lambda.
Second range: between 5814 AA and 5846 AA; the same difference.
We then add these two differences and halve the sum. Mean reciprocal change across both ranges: -0.002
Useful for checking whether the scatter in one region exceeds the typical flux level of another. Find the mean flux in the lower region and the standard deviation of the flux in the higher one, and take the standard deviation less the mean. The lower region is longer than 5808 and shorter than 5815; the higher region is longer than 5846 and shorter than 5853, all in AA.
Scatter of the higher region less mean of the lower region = -7.6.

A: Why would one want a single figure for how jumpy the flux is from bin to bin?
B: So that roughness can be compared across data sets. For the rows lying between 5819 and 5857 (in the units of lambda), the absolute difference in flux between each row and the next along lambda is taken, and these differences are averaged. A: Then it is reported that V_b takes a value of 0.22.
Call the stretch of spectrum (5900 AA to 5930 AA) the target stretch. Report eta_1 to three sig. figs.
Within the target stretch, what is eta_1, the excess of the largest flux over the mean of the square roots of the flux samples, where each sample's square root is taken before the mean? 5.16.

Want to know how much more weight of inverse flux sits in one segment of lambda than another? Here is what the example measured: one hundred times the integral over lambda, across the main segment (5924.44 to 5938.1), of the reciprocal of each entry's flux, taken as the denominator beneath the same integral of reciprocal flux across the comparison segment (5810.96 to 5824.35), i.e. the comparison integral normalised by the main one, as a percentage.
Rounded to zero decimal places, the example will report 91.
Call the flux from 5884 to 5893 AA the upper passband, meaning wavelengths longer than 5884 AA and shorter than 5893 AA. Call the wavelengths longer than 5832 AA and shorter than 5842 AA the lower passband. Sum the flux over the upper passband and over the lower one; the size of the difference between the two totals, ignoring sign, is 4.1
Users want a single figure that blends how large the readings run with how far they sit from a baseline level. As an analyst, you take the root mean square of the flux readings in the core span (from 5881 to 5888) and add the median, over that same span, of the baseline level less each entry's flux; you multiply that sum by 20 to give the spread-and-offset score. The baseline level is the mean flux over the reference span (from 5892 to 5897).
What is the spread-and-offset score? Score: 103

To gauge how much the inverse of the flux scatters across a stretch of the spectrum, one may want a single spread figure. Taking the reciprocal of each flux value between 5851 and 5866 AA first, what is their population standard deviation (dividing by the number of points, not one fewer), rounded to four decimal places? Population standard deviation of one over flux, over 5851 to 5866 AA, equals 0.0127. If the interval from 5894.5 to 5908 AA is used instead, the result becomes 0.0183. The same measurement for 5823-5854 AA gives 0.0064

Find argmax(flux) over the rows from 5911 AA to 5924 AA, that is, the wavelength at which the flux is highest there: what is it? 5912.86 AA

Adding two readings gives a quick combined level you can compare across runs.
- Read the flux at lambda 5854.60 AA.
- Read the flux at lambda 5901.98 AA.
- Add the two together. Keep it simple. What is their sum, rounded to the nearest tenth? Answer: 14.5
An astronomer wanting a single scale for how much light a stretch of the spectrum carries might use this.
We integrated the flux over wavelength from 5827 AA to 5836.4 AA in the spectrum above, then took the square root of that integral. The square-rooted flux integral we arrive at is 8.25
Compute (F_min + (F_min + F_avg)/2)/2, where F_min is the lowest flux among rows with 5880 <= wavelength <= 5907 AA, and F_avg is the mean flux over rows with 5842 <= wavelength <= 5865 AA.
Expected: 5.7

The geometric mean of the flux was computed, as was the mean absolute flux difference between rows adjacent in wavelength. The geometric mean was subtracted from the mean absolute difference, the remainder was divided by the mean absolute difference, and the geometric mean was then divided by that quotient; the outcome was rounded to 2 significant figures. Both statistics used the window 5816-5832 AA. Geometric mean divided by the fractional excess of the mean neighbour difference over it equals -0.18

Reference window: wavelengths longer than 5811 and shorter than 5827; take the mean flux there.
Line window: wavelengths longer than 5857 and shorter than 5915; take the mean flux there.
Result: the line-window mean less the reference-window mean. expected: -0.55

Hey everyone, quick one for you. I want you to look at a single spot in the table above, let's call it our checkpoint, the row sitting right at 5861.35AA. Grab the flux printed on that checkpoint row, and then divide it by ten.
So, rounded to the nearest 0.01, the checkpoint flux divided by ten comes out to 0.64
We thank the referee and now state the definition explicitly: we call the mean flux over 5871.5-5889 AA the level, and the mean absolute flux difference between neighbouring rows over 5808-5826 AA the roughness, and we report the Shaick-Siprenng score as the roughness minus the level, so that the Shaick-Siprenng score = -7.09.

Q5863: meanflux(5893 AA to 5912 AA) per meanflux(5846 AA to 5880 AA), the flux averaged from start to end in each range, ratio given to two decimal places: 0.94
